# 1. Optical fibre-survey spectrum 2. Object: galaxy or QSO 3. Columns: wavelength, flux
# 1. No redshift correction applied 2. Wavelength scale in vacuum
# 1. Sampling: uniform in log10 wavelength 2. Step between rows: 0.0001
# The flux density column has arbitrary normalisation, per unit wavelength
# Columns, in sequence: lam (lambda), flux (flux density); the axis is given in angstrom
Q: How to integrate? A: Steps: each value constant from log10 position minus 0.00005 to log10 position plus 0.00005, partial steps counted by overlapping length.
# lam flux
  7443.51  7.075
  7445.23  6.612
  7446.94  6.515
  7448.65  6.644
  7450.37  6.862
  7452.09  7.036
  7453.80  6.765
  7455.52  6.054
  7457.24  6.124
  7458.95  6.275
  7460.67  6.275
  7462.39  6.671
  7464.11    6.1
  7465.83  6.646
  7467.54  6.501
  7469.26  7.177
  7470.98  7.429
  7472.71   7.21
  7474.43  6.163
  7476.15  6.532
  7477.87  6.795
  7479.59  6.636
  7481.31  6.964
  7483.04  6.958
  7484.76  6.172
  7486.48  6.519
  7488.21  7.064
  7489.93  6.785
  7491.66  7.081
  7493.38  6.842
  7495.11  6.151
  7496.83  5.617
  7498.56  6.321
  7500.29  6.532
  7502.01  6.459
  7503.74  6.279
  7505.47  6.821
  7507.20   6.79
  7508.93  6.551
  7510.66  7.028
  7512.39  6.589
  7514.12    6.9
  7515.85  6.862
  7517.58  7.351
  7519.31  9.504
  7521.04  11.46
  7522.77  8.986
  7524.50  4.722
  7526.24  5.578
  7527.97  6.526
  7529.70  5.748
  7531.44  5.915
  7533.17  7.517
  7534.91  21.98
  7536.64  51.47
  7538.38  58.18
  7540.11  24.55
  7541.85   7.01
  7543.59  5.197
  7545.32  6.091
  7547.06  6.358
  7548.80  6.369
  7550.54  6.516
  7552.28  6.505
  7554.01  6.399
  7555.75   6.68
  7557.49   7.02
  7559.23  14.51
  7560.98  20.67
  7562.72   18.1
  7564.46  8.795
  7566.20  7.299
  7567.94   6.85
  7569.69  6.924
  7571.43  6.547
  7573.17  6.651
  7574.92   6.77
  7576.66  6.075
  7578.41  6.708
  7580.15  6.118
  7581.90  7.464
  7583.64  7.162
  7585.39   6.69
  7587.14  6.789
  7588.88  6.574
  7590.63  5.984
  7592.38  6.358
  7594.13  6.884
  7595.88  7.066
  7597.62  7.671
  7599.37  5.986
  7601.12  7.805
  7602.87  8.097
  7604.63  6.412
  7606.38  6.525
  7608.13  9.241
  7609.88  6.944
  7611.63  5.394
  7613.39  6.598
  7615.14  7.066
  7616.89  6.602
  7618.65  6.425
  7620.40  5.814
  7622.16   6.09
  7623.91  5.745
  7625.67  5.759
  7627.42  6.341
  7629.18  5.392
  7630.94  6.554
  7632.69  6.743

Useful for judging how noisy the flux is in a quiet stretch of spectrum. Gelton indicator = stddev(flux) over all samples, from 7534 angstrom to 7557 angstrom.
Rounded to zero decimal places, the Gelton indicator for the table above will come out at 18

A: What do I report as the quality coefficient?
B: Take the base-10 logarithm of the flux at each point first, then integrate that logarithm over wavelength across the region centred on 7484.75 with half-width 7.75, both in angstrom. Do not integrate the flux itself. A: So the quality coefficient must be 12.9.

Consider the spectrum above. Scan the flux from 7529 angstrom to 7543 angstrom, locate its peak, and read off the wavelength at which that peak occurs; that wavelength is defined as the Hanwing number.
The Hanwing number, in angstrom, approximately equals 7538.38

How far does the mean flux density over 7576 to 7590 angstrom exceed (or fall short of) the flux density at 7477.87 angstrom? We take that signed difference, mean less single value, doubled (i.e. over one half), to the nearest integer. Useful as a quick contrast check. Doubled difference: 0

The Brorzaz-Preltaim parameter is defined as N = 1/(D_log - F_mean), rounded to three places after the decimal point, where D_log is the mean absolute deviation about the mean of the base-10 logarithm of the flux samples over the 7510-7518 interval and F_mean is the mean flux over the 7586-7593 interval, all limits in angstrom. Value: -0.156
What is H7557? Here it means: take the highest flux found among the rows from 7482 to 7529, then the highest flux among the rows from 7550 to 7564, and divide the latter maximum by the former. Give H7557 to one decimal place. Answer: 1.8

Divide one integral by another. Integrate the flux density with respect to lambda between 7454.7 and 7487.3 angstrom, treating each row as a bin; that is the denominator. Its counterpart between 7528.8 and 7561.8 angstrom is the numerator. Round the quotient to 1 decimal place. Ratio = 2.2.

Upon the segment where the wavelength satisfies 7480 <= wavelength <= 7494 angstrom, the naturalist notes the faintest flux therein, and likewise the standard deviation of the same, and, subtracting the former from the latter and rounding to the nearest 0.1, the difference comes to -5.9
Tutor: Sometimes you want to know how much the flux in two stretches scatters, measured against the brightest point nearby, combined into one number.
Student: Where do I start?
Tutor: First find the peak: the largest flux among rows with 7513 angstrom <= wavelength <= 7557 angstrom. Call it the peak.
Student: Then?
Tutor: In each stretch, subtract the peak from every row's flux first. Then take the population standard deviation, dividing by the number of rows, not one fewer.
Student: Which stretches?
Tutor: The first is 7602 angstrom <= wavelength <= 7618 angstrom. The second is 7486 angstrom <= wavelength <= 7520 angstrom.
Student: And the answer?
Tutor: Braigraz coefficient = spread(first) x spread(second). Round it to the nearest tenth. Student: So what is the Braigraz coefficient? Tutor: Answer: 0.8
